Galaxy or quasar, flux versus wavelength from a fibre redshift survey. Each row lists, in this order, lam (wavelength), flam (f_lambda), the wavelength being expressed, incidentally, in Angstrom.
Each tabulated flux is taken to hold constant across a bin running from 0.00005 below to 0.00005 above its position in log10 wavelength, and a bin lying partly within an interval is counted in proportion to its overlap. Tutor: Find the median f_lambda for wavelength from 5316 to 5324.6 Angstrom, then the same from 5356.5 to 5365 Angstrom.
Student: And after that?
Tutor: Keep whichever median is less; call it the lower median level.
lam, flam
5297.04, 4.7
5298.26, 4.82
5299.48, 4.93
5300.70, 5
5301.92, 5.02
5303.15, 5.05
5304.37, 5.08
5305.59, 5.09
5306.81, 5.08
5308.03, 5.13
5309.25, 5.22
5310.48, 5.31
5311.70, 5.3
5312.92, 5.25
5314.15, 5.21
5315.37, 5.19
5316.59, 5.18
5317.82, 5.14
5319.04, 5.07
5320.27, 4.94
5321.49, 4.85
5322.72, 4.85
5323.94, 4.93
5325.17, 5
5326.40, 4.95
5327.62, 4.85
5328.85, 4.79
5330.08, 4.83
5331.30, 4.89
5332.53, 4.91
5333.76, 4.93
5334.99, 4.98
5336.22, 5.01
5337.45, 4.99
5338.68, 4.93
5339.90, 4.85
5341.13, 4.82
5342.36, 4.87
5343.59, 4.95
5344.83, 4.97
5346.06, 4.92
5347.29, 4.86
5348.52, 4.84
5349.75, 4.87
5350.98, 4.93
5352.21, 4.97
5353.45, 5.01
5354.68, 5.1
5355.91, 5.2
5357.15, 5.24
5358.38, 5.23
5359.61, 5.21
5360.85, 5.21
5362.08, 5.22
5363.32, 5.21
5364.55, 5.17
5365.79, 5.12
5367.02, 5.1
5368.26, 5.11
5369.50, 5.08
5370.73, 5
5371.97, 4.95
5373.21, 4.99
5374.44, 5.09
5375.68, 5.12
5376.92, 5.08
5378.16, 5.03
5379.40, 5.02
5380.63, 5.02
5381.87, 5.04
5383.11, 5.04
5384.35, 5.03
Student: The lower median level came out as 4.94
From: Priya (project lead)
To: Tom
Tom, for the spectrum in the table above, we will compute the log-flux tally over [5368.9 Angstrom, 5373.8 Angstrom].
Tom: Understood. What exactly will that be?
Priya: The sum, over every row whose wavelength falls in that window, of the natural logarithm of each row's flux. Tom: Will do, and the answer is 6.4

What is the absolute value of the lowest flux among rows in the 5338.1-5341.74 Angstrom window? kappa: 4.82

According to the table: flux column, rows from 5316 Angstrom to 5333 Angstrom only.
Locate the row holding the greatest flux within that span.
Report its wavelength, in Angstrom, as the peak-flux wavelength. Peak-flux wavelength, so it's 5316.59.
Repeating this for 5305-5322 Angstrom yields 5310.48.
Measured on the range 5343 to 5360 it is 5357.15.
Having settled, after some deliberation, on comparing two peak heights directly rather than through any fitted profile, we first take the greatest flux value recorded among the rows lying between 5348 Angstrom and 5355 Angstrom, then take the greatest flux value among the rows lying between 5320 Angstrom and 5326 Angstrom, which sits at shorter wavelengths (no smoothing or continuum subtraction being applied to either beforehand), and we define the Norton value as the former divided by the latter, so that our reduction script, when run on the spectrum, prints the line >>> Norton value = 1.02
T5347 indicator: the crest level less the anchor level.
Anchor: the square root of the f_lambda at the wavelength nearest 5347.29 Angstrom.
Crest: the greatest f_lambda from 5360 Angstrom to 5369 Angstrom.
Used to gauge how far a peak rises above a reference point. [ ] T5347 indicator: 3.02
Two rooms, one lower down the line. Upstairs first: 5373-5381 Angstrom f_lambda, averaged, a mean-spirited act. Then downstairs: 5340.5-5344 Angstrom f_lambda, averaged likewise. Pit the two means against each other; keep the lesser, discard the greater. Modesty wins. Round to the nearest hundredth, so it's 4.88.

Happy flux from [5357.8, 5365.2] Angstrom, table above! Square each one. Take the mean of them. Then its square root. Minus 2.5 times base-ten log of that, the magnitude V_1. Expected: -1.79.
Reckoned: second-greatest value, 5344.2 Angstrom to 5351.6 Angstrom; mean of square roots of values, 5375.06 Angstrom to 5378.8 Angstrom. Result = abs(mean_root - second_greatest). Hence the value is 2.68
